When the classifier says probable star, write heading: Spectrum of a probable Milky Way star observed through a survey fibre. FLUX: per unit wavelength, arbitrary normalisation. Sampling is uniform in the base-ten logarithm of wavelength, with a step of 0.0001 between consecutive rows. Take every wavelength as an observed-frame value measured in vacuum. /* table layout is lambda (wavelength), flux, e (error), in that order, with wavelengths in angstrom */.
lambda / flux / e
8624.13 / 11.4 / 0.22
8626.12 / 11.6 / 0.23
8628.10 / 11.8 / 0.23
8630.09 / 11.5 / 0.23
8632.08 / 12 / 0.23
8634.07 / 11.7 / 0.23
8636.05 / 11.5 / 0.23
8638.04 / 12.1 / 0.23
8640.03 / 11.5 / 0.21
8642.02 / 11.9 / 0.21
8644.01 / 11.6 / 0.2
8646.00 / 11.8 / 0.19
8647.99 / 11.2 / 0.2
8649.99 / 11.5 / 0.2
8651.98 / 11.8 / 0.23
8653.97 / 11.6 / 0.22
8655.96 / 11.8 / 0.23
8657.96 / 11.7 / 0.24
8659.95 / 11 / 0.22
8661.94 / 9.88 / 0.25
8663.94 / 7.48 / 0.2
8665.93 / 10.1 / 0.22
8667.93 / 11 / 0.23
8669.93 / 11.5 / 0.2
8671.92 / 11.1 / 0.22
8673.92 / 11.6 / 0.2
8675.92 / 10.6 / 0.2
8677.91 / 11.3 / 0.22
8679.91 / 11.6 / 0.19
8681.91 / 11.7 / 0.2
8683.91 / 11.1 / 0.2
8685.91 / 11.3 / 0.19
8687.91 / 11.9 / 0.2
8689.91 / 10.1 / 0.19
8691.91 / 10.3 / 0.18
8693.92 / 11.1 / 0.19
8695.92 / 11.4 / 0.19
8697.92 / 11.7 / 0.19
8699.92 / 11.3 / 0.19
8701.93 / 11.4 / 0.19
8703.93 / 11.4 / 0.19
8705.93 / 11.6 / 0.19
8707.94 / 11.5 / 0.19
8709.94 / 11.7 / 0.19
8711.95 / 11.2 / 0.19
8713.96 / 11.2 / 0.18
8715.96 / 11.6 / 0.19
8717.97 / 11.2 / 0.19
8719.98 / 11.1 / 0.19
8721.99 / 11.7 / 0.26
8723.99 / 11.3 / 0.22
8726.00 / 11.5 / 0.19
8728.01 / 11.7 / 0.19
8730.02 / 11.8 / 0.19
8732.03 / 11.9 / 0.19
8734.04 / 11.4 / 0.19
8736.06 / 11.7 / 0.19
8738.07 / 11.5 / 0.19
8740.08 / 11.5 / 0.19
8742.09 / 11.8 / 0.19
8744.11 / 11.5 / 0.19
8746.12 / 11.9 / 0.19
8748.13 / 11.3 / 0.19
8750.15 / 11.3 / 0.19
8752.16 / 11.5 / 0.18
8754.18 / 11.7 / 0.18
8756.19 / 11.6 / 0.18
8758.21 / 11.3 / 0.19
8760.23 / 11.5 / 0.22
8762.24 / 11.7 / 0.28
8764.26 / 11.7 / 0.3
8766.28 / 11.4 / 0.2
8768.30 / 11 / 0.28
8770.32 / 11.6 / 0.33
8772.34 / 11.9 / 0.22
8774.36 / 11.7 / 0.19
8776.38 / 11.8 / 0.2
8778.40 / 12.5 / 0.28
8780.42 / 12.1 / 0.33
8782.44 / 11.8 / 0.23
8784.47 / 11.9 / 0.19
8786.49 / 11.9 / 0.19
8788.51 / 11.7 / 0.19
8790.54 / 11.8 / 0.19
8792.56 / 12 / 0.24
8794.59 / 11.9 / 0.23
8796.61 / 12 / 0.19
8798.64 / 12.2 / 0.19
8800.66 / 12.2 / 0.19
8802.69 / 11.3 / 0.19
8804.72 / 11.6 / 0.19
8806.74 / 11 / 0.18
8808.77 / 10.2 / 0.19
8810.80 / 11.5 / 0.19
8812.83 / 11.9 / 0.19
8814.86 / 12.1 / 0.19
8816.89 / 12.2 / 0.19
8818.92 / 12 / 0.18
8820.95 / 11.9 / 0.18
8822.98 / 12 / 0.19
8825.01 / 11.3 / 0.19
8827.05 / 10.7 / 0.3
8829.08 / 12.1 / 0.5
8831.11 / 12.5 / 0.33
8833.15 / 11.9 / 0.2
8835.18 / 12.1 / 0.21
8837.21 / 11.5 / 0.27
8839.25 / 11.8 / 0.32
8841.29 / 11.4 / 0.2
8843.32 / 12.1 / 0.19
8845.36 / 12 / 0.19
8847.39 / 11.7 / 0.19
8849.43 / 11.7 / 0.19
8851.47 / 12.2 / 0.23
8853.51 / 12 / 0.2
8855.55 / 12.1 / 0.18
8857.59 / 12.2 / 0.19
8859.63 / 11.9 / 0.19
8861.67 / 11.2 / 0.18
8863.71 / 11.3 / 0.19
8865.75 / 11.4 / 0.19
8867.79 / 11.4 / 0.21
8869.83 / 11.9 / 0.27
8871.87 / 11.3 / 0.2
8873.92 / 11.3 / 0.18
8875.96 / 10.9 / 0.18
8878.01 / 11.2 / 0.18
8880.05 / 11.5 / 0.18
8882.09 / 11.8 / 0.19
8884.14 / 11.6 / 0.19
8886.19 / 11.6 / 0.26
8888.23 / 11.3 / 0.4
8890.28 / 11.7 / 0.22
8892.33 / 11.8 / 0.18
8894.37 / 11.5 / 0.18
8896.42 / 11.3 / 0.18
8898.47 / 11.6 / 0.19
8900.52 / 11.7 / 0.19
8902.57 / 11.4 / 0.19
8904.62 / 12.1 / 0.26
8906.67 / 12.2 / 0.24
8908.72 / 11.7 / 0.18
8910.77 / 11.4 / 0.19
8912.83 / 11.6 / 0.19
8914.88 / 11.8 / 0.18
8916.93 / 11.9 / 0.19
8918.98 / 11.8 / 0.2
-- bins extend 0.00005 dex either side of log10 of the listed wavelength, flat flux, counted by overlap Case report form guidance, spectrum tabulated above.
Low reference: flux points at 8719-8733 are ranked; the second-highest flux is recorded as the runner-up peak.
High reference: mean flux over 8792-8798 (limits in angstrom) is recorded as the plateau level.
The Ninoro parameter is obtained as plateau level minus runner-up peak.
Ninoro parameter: 0.2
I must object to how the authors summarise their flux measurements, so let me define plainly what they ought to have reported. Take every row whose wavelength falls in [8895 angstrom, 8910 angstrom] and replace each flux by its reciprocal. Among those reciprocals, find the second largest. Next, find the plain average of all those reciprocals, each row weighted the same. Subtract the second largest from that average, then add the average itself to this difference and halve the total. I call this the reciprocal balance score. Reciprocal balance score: 0.0416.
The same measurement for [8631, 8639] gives 0.0419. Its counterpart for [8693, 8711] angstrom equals 0.0431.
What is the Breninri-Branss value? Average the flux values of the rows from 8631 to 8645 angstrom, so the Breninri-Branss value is 11.8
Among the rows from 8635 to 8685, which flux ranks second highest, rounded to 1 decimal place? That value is 11.9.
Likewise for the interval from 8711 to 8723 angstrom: 11.6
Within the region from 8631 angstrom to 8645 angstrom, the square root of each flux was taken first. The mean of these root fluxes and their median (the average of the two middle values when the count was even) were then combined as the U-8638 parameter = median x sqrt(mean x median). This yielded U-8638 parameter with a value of 11.7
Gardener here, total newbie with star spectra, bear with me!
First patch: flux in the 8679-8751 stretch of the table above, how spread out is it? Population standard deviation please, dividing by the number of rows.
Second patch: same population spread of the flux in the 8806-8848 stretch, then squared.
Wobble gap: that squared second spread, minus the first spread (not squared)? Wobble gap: -0.09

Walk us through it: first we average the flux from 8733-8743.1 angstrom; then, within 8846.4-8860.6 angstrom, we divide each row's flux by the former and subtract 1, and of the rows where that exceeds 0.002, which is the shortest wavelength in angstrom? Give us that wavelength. 8847.39 angstrom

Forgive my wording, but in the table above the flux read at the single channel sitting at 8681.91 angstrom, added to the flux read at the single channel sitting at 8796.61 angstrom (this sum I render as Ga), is 23.7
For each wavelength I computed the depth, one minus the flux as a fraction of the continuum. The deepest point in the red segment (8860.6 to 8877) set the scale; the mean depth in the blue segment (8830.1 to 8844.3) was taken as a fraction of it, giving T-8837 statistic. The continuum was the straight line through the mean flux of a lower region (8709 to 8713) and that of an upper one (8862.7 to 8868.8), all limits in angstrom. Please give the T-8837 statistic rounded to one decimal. -1.1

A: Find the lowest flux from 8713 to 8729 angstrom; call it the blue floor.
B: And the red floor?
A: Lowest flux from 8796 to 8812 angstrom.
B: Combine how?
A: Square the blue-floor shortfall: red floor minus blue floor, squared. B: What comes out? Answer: 0.81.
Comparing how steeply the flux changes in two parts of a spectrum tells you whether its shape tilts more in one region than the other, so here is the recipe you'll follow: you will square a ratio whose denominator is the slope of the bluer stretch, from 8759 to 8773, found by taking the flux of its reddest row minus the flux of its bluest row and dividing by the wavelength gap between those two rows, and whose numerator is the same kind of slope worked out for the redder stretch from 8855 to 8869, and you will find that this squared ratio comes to 3.0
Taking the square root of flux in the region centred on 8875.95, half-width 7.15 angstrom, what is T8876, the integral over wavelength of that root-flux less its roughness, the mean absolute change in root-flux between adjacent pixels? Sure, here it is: 48.3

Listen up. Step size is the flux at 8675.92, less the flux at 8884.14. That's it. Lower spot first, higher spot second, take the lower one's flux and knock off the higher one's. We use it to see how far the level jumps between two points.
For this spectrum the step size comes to -1.0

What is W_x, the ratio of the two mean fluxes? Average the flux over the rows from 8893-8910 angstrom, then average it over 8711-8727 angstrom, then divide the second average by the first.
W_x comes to 0.971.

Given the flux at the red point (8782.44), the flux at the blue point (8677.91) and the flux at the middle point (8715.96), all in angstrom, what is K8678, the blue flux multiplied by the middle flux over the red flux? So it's 11.1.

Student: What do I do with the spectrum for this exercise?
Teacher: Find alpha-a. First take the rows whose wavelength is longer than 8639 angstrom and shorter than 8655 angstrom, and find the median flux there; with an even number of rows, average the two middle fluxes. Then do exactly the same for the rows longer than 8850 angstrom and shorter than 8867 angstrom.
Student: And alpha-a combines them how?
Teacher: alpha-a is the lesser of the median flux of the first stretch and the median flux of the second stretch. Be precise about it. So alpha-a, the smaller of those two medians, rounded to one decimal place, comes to 11.6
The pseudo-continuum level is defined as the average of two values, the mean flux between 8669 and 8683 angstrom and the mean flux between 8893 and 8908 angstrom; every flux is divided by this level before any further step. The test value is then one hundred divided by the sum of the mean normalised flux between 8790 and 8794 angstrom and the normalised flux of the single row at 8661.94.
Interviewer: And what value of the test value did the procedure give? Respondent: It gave 52.9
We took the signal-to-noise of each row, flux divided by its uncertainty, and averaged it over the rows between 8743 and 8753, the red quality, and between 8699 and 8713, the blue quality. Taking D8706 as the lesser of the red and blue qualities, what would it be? 60.2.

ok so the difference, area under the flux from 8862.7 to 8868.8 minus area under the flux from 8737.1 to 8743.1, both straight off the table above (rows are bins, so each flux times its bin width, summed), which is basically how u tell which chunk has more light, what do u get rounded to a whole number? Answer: 0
